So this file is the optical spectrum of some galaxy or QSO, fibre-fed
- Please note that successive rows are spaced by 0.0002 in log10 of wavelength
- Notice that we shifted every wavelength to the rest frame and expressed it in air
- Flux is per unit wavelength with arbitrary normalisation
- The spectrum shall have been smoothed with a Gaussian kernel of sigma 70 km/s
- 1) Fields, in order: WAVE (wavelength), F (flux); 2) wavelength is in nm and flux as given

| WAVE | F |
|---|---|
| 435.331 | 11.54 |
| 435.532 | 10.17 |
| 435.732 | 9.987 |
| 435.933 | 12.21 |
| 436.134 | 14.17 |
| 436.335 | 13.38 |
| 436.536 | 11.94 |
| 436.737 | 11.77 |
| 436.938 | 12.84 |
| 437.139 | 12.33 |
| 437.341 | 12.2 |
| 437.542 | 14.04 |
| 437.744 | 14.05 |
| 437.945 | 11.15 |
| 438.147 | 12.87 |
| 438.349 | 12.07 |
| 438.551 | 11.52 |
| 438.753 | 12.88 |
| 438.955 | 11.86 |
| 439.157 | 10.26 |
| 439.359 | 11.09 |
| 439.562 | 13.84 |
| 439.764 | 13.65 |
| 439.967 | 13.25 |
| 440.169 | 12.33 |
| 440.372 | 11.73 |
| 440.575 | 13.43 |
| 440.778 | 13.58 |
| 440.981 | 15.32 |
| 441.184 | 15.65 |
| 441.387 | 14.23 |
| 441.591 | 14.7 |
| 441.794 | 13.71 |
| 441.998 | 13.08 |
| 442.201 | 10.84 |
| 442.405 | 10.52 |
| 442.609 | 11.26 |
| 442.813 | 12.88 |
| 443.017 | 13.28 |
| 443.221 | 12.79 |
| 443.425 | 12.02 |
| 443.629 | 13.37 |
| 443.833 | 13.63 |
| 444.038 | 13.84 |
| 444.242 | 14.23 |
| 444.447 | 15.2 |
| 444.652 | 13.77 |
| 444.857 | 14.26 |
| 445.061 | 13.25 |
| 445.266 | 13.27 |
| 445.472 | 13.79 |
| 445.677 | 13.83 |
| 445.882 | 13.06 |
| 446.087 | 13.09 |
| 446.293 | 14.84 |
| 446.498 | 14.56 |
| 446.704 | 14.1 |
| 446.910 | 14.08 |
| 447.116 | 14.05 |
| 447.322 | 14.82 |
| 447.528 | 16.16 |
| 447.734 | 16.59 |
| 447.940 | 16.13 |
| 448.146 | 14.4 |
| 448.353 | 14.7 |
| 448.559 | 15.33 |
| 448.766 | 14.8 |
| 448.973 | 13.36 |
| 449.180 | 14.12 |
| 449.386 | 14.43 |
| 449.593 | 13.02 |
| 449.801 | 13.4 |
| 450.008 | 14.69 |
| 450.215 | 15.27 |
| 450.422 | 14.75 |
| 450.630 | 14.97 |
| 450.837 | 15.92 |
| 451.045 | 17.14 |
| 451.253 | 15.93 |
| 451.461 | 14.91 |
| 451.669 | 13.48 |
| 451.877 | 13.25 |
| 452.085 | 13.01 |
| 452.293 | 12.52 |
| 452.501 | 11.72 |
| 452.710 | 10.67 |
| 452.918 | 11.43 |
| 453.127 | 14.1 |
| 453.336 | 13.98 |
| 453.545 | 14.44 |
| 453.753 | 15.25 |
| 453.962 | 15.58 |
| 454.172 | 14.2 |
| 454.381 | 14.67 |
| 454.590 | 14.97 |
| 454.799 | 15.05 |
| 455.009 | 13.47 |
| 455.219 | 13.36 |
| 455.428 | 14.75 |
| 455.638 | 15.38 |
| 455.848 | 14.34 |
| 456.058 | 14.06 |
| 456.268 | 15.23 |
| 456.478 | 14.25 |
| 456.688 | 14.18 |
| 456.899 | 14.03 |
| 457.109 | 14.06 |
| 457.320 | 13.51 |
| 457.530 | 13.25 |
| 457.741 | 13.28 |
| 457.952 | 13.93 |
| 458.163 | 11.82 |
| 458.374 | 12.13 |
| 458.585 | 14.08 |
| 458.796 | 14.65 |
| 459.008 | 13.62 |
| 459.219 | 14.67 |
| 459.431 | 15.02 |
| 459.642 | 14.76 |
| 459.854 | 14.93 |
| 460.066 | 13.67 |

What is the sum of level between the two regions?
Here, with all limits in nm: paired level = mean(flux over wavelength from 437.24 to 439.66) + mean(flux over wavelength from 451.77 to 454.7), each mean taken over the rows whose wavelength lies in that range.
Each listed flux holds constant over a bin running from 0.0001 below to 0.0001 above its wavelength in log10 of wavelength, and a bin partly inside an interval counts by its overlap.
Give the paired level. 25.9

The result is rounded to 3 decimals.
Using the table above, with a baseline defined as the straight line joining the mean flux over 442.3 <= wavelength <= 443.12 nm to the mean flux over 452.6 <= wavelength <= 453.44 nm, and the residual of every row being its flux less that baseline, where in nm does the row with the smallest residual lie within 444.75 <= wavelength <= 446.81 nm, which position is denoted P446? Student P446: 445.882 nm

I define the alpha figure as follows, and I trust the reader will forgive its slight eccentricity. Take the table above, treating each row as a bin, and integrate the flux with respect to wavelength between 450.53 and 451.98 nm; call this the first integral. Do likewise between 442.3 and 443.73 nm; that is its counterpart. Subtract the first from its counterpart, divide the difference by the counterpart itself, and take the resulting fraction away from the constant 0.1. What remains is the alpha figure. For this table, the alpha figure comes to 0.3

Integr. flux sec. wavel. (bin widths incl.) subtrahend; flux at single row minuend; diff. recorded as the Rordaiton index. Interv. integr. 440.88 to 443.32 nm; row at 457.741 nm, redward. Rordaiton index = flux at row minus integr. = -18.9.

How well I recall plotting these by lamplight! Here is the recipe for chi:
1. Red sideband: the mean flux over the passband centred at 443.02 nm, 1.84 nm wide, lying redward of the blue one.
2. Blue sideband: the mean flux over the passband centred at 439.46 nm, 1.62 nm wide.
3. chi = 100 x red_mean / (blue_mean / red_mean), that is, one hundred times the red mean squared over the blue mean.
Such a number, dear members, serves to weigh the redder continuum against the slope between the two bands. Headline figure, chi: 1218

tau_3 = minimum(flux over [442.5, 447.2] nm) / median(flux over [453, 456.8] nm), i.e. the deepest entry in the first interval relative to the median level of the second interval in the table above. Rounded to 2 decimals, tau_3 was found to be 0.78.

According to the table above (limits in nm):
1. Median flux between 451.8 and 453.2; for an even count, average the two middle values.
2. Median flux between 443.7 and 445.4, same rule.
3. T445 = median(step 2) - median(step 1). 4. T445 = 1.3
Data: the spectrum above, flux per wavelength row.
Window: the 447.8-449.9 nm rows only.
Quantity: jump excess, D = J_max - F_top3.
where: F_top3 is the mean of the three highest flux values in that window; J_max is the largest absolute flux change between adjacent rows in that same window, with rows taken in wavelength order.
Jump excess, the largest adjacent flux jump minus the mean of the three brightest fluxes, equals -13.7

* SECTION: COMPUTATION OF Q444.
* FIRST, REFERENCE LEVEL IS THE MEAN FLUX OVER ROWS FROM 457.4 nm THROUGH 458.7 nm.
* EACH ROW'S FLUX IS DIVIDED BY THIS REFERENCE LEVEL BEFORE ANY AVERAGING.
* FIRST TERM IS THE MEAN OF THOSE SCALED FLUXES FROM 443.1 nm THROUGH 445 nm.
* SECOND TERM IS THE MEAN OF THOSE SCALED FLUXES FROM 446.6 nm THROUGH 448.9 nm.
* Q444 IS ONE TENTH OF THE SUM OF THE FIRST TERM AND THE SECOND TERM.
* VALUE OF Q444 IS 0.219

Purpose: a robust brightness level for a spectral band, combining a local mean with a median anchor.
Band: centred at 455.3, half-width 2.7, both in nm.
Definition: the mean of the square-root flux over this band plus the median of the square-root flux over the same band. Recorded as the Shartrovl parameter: 7.51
